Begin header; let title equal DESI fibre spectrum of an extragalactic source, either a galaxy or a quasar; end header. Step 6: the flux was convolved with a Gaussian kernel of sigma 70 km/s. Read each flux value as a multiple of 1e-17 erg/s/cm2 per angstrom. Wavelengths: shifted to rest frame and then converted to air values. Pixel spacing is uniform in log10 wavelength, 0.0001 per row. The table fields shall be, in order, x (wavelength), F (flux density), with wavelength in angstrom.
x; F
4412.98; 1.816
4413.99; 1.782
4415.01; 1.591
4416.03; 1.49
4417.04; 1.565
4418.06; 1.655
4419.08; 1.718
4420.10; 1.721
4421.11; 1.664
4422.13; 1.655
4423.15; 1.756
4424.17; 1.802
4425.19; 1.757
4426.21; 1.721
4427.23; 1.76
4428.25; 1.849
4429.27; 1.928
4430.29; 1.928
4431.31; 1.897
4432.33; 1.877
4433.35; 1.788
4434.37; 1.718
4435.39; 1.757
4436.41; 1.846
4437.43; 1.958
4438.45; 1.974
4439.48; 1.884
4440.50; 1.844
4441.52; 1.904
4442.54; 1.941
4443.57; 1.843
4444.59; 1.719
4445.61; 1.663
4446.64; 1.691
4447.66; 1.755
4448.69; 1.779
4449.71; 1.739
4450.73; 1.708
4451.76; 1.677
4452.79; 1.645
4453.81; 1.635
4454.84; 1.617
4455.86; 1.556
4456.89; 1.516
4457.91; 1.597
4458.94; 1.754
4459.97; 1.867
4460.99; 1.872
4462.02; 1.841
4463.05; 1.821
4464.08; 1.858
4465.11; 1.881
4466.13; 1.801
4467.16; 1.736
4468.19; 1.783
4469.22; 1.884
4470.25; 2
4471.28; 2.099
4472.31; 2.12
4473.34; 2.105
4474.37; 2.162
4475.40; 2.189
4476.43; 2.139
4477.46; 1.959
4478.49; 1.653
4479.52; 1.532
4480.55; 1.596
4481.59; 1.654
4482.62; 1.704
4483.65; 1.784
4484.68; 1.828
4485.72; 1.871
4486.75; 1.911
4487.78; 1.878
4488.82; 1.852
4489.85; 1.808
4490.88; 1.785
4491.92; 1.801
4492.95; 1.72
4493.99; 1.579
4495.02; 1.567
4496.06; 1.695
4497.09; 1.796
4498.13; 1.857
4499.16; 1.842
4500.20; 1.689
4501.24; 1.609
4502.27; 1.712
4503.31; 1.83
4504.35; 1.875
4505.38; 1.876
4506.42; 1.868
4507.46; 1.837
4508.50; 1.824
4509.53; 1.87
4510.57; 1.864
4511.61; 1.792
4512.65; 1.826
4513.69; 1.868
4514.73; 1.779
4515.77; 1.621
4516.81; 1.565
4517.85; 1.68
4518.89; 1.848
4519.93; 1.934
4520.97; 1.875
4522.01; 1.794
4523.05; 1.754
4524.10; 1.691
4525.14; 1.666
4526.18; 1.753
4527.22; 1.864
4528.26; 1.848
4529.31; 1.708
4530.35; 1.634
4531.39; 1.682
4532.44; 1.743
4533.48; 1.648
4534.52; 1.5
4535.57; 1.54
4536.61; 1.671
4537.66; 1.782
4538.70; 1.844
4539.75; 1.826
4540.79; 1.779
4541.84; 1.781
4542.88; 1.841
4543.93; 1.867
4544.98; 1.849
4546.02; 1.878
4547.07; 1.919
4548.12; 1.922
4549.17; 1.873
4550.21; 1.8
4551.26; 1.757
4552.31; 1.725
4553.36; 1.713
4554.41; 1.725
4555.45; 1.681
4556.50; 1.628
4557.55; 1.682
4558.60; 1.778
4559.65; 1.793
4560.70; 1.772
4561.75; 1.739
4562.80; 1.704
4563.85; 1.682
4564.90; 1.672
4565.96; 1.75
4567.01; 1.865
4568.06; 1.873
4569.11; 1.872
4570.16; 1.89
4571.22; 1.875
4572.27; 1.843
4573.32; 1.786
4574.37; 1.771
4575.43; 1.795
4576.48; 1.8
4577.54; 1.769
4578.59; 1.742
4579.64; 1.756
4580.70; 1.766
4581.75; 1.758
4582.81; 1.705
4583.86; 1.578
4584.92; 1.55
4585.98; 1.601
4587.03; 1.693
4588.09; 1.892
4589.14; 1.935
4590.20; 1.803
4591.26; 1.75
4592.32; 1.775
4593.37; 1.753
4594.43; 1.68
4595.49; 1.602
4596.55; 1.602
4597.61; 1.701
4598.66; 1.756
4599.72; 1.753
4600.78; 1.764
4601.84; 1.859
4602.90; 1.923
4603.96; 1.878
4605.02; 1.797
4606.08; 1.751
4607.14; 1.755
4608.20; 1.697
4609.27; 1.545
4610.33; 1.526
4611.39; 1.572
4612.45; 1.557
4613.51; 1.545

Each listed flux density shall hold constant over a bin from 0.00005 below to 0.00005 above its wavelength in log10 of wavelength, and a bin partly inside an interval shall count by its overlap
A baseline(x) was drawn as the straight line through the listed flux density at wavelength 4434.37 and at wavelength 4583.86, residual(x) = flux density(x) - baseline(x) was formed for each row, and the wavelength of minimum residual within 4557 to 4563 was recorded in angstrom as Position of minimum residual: 4557.55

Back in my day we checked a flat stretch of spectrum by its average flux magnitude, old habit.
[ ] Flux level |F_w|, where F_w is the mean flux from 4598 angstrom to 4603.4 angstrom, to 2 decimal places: 1.81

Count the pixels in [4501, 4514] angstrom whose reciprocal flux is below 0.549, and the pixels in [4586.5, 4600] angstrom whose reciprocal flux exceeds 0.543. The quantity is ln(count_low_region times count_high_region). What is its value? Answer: 4.7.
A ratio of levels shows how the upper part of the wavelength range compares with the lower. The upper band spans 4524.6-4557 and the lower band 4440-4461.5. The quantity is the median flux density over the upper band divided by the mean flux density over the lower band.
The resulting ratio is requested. 1.016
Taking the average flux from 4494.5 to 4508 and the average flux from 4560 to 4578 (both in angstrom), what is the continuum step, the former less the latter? -0.02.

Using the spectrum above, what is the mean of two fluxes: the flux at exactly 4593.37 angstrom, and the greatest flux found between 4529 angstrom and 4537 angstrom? 1.75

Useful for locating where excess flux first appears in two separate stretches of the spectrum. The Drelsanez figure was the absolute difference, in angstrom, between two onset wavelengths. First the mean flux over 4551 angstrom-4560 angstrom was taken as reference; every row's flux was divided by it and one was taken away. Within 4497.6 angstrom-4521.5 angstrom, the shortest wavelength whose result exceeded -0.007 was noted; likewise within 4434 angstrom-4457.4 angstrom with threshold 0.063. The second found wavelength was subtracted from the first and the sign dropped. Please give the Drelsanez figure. 61.7 angstrom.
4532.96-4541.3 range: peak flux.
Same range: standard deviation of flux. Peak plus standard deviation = 1.97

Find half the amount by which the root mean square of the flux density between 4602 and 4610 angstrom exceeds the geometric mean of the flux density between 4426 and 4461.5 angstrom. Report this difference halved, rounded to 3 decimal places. -0.003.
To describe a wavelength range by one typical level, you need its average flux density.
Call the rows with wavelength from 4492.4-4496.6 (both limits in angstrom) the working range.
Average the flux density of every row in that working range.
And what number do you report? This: 1.64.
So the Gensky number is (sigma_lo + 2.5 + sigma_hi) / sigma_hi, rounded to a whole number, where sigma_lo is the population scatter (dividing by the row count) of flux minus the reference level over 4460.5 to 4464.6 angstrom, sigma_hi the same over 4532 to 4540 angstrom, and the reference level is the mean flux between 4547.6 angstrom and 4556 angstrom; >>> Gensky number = 22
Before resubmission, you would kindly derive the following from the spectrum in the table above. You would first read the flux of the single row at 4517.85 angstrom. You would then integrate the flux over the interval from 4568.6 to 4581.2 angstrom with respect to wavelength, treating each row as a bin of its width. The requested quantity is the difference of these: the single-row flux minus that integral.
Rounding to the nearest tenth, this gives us -21.1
